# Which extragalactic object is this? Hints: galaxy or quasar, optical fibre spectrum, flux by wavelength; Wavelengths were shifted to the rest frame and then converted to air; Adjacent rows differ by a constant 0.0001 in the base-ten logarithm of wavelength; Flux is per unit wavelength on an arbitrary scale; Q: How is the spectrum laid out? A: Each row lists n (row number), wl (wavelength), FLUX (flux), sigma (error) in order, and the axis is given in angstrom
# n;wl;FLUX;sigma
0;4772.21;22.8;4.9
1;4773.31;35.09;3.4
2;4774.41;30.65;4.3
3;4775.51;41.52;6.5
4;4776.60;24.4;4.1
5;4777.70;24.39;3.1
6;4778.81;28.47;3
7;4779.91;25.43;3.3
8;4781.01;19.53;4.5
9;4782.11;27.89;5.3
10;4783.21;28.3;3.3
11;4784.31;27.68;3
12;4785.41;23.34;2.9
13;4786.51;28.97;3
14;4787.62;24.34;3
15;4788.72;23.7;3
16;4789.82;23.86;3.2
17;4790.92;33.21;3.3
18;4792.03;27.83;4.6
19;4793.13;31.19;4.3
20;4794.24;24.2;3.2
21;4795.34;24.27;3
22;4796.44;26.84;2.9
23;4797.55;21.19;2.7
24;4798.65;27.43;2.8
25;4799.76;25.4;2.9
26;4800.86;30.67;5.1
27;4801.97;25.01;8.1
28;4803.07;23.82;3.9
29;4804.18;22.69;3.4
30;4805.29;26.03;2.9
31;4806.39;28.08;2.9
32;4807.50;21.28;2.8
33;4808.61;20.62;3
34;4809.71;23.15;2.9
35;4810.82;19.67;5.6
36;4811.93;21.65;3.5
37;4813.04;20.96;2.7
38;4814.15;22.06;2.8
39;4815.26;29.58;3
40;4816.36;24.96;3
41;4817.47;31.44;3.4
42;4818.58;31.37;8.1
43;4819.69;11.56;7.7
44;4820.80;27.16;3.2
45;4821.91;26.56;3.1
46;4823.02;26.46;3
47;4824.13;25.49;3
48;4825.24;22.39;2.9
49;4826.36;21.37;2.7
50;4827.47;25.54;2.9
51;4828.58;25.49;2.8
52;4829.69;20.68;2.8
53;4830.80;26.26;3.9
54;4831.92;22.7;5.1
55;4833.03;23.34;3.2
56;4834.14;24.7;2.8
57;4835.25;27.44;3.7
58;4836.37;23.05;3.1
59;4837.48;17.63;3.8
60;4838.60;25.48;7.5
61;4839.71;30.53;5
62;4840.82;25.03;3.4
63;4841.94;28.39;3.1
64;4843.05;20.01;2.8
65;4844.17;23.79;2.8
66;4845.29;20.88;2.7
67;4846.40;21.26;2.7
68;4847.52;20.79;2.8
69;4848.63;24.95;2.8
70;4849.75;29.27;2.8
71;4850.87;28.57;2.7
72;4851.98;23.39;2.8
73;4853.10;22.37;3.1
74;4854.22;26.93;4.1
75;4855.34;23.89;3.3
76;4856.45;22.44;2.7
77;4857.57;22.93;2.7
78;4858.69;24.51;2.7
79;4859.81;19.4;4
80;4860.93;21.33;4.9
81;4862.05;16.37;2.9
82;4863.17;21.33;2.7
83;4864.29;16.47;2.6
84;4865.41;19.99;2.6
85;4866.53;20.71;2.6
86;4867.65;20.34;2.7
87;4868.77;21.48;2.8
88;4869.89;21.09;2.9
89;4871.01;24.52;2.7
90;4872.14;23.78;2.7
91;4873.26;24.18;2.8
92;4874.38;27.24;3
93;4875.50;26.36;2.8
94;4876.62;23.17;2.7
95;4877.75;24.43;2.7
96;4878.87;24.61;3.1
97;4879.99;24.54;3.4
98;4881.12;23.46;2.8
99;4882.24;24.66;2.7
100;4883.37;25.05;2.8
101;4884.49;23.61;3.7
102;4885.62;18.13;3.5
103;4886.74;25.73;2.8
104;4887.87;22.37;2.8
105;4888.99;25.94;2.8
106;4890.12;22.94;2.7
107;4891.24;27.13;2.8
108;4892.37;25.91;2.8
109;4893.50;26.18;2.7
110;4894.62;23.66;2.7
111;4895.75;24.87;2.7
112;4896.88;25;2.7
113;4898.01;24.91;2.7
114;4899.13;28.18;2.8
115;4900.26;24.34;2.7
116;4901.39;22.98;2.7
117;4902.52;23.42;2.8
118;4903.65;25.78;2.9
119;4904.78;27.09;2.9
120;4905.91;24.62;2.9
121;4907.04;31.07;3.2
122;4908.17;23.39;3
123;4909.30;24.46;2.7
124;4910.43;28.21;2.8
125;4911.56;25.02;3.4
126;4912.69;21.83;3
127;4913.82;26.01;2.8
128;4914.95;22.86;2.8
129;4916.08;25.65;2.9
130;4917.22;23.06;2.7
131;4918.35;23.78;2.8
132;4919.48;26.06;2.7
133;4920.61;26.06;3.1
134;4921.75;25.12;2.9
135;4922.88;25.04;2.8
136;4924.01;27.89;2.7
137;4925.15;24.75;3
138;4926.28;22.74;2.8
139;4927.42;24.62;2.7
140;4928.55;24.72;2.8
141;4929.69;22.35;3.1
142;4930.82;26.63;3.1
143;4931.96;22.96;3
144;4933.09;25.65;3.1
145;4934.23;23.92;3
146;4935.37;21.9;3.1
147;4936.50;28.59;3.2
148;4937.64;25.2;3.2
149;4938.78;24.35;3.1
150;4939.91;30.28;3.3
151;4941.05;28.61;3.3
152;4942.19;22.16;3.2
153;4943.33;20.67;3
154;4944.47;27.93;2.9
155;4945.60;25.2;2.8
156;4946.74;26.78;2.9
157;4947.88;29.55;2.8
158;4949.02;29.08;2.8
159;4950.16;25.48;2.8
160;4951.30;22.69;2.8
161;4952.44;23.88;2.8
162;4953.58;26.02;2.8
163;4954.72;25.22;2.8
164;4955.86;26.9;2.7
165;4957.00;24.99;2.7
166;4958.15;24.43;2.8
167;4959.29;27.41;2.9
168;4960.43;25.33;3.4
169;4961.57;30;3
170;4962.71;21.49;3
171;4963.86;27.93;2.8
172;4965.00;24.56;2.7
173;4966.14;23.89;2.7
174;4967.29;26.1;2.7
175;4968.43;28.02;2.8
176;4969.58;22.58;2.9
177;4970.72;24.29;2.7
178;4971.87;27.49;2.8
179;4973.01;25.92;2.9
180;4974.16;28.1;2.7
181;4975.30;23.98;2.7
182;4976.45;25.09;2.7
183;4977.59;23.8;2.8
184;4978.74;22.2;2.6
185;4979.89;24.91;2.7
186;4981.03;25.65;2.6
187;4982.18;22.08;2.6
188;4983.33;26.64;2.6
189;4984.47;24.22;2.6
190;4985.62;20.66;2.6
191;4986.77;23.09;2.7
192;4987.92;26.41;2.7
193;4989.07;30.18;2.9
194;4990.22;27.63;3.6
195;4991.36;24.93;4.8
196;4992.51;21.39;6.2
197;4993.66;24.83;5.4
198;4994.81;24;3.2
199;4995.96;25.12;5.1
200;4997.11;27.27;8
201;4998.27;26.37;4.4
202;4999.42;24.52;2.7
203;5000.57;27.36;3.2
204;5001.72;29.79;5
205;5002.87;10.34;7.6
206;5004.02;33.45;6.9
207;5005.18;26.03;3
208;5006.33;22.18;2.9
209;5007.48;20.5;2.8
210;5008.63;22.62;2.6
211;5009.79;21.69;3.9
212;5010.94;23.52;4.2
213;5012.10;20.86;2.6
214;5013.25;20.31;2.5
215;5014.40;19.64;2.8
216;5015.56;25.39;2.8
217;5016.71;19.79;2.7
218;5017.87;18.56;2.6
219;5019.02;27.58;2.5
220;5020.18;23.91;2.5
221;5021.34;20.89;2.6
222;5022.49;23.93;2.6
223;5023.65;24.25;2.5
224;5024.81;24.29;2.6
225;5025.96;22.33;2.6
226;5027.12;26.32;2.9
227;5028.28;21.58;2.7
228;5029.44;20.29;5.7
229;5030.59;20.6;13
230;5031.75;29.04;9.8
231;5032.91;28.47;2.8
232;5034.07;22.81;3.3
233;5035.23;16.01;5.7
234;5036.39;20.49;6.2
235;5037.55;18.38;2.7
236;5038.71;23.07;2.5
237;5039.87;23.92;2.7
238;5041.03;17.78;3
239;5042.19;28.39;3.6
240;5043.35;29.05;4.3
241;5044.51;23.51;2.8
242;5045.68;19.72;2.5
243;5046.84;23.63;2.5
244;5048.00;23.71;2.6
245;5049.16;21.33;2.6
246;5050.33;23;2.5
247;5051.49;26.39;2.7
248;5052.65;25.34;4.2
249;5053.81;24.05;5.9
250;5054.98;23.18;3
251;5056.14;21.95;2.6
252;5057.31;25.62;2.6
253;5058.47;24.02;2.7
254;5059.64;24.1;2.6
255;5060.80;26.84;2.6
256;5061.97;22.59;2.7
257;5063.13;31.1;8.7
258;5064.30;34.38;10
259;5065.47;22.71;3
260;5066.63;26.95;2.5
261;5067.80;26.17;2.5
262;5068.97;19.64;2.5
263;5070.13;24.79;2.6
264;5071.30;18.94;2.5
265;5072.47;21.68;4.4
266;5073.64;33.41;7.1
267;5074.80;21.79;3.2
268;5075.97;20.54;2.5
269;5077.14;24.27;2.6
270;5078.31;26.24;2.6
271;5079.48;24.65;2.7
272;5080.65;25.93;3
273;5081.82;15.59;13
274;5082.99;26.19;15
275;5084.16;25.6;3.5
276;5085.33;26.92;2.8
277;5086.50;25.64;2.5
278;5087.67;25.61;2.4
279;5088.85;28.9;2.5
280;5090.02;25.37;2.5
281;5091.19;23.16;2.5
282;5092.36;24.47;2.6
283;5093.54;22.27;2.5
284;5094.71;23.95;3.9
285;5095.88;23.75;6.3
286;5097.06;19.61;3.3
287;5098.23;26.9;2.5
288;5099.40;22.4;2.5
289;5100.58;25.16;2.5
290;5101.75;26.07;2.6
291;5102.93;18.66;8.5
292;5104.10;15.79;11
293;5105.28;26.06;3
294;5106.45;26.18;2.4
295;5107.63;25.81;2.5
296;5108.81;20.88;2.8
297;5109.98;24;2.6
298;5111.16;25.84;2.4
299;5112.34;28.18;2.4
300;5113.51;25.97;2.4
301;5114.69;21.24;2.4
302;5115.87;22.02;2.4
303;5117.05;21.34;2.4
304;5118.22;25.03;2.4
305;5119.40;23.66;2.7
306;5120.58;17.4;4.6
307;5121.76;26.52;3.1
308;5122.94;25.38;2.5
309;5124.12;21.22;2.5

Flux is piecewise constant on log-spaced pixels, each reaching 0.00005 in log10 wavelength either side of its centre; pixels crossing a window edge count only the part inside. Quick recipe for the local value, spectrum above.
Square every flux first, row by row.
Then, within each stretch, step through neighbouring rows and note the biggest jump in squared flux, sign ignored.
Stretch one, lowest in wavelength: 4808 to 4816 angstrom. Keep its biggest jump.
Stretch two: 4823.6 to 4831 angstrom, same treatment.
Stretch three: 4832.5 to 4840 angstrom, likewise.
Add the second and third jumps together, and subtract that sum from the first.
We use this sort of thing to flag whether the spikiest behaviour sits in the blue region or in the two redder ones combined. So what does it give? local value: -212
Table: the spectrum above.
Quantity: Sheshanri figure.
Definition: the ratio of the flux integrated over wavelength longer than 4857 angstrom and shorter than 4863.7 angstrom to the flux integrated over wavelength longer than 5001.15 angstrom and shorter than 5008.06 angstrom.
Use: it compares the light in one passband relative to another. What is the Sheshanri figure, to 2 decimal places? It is 0.86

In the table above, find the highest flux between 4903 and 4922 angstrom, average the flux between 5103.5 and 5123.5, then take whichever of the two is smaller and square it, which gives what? 557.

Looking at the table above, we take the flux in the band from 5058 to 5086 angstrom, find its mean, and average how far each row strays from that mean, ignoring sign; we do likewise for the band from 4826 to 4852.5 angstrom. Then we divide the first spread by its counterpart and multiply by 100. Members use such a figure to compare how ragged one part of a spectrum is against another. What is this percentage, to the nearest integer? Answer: 118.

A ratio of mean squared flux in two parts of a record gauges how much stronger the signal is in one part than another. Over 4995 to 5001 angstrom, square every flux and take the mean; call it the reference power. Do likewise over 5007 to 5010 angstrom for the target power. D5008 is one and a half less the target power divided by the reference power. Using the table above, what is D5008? 0.8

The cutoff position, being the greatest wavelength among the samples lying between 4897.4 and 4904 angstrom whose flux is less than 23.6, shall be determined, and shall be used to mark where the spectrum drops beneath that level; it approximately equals 4902.52 angstrom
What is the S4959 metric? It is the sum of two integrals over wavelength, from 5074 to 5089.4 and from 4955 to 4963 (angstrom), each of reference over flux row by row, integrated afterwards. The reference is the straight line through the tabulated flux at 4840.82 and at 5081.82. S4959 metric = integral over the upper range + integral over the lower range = 16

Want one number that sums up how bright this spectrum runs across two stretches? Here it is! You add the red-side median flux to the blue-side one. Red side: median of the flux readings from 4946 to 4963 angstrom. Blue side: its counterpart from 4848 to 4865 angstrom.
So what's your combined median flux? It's 48.4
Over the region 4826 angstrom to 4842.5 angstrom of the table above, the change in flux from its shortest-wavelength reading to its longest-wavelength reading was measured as 7.0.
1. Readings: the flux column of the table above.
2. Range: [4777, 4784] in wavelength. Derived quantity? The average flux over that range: 25.7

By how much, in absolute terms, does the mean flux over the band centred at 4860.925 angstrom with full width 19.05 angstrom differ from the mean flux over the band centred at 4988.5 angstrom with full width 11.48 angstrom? 3.5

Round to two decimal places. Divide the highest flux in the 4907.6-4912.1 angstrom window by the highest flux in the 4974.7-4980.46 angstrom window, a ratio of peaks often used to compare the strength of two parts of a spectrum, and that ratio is 1.12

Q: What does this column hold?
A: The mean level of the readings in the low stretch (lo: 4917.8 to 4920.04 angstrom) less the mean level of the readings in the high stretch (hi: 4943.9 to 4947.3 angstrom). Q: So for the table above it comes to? -1.7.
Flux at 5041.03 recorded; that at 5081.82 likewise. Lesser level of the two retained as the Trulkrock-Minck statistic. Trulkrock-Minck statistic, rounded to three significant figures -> 15.6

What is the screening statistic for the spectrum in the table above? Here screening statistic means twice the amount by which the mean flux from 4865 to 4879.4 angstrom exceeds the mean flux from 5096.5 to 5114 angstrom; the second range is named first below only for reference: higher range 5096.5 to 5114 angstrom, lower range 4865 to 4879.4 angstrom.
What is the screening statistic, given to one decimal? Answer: -1.2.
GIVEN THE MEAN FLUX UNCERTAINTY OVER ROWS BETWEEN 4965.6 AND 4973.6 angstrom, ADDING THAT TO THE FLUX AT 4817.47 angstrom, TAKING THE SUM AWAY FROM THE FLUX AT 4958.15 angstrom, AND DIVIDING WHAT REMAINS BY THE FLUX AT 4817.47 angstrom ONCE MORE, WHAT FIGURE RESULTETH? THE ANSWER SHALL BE -0.31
